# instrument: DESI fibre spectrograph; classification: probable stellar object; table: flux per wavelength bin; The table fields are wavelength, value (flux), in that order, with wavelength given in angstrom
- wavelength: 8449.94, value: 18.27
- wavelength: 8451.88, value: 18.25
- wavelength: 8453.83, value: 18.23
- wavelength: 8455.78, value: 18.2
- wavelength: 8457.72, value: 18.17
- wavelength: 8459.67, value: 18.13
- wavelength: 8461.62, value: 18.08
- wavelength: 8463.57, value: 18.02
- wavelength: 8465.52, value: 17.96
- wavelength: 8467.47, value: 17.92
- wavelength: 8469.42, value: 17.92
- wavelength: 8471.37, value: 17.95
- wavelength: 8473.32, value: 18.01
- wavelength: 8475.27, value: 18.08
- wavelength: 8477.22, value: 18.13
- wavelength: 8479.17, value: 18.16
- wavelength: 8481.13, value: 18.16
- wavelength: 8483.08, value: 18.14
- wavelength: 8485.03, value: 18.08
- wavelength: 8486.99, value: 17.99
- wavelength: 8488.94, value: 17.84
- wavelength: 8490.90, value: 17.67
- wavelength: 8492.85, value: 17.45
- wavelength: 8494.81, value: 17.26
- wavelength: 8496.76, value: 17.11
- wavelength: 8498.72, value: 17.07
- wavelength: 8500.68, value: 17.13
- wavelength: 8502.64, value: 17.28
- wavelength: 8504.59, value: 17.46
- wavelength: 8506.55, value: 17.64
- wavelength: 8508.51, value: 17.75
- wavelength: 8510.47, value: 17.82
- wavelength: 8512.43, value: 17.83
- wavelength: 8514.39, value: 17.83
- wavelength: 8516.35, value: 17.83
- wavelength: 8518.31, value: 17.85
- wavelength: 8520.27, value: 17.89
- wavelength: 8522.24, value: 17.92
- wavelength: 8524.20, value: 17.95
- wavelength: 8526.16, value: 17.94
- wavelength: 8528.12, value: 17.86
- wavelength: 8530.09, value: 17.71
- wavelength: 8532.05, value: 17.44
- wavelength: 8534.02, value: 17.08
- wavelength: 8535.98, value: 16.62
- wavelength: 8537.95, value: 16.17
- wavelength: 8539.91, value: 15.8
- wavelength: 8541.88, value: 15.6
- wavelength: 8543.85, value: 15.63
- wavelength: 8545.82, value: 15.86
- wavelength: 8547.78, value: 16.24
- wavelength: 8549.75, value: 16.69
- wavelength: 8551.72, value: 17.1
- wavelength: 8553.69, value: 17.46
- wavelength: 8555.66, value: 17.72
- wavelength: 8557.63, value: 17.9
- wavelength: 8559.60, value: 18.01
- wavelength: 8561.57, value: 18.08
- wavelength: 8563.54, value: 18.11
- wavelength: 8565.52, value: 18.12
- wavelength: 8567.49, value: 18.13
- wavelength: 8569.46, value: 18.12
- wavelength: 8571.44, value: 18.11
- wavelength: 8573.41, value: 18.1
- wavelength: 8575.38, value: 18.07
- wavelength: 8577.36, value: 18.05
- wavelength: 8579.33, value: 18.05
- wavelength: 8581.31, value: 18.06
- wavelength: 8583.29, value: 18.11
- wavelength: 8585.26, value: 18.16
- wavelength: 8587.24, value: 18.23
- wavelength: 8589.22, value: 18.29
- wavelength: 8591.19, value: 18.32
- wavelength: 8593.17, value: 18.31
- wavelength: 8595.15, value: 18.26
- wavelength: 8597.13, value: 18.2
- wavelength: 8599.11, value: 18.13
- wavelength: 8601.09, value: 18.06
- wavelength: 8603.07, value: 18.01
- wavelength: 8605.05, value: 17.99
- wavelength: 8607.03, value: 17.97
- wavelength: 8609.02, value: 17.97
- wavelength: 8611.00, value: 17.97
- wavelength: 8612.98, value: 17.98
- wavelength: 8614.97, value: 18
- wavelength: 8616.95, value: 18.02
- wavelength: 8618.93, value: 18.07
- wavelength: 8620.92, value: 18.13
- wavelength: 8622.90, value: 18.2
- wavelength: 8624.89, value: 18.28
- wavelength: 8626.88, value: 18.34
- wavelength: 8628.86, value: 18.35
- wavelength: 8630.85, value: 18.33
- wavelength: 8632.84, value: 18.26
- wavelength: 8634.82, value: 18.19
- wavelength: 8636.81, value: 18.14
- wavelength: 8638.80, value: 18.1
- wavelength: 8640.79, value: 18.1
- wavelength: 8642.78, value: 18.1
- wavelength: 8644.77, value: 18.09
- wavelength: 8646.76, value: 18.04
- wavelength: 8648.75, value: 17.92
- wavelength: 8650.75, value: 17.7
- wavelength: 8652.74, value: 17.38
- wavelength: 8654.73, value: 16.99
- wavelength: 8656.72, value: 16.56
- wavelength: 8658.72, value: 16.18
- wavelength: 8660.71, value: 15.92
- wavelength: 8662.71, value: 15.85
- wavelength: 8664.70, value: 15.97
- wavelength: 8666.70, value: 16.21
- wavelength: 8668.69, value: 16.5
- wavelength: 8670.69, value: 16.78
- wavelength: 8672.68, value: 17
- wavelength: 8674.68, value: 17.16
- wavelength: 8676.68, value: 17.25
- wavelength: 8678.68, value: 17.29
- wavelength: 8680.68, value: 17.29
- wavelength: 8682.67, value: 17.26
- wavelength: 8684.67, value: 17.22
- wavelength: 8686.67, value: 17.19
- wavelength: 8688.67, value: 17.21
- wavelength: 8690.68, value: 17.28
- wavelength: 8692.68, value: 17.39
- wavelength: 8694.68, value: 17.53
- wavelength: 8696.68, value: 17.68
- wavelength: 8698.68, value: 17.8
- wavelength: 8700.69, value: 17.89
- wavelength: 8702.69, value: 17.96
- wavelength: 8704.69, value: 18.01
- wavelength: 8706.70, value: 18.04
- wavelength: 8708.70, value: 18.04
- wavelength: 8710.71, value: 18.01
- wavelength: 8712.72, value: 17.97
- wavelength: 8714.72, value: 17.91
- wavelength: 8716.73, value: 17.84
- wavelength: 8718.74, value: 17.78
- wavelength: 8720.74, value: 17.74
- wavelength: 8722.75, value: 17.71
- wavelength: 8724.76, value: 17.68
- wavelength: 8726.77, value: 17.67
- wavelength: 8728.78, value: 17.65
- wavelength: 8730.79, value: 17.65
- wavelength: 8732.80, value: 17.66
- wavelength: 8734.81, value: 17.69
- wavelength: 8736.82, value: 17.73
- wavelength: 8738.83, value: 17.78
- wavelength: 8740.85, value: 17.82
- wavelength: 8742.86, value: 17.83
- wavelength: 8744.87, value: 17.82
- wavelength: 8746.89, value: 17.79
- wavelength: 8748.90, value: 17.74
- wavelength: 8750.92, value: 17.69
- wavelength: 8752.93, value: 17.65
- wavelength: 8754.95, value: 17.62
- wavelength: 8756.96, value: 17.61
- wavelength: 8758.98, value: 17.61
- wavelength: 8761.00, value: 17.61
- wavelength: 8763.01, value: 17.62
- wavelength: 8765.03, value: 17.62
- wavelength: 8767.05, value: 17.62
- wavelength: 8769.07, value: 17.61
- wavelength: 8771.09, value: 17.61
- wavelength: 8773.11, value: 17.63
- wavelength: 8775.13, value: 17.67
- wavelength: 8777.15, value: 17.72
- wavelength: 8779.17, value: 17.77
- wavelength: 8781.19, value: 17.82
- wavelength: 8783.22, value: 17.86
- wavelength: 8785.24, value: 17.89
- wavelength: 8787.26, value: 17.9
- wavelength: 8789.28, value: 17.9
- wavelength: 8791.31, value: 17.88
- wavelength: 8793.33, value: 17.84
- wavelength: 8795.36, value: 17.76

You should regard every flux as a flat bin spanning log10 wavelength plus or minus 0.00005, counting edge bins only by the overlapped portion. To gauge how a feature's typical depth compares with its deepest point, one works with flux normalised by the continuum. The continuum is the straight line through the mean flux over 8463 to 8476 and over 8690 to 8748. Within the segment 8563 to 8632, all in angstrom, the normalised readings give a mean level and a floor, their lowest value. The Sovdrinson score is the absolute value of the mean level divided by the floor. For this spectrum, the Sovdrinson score 1.01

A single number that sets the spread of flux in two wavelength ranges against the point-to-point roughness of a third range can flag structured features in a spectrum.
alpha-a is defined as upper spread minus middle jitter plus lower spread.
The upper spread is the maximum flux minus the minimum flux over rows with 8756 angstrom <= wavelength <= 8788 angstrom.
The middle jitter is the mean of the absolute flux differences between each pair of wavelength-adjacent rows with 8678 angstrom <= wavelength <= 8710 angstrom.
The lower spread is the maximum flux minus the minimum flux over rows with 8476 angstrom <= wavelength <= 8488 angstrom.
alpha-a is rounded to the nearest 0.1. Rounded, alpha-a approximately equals 0.4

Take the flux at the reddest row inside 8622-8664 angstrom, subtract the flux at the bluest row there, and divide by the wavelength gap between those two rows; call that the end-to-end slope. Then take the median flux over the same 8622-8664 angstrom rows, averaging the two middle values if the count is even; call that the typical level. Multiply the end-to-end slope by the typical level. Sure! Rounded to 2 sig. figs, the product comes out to -1.1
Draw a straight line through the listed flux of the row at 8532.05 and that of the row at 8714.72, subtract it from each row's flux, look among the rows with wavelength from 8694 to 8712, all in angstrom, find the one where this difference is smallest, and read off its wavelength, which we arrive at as 8694.68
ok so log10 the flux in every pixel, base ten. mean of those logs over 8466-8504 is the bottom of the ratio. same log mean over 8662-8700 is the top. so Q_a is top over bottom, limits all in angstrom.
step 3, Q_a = 0.986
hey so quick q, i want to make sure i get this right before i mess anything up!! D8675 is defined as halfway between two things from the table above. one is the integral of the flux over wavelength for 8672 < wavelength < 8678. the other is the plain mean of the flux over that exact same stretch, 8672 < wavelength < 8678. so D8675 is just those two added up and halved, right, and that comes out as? 60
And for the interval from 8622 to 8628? 64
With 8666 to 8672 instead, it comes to 58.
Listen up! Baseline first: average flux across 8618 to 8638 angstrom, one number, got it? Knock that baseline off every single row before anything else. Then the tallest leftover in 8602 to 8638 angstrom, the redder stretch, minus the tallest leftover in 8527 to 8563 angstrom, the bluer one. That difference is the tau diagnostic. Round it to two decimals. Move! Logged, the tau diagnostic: 0.27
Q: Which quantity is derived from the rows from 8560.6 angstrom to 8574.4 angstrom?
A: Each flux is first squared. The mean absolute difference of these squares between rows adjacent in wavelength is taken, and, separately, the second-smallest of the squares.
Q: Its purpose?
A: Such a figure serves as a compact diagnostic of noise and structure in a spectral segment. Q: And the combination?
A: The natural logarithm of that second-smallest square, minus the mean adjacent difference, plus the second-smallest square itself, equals 333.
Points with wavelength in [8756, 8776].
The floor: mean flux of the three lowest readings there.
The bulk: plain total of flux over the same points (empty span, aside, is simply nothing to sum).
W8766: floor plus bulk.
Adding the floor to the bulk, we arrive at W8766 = 194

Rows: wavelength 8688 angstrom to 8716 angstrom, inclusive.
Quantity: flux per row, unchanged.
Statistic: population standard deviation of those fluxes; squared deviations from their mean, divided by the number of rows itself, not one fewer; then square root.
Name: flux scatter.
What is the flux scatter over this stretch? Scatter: 0.3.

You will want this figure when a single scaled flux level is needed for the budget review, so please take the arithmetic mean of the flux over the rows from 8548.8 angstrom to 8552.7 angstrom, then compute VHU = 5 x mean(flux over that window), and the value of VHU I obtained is 84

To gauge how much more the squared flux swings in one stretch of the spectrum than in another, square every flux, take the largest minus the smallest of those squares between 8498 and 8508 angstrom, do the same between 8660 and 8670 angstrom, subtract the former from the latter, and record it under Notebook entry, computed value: 1.2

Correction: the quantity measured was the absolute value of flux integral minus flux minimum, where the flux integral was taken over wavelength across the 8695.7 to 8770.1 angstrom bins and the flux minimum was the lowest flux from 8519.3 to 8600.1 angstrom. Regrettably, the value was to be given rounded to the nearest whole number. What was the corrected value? 1306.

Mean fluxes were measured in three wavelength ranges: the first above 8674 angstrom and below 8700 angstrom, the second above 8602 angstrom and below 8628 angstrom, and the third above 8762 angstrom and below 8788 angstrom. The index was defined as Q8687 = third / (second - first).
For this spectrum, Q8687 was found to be 25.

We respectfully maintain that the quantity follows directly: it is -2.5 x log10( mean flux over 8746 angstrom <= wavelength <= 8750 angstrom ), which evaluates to -3.124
